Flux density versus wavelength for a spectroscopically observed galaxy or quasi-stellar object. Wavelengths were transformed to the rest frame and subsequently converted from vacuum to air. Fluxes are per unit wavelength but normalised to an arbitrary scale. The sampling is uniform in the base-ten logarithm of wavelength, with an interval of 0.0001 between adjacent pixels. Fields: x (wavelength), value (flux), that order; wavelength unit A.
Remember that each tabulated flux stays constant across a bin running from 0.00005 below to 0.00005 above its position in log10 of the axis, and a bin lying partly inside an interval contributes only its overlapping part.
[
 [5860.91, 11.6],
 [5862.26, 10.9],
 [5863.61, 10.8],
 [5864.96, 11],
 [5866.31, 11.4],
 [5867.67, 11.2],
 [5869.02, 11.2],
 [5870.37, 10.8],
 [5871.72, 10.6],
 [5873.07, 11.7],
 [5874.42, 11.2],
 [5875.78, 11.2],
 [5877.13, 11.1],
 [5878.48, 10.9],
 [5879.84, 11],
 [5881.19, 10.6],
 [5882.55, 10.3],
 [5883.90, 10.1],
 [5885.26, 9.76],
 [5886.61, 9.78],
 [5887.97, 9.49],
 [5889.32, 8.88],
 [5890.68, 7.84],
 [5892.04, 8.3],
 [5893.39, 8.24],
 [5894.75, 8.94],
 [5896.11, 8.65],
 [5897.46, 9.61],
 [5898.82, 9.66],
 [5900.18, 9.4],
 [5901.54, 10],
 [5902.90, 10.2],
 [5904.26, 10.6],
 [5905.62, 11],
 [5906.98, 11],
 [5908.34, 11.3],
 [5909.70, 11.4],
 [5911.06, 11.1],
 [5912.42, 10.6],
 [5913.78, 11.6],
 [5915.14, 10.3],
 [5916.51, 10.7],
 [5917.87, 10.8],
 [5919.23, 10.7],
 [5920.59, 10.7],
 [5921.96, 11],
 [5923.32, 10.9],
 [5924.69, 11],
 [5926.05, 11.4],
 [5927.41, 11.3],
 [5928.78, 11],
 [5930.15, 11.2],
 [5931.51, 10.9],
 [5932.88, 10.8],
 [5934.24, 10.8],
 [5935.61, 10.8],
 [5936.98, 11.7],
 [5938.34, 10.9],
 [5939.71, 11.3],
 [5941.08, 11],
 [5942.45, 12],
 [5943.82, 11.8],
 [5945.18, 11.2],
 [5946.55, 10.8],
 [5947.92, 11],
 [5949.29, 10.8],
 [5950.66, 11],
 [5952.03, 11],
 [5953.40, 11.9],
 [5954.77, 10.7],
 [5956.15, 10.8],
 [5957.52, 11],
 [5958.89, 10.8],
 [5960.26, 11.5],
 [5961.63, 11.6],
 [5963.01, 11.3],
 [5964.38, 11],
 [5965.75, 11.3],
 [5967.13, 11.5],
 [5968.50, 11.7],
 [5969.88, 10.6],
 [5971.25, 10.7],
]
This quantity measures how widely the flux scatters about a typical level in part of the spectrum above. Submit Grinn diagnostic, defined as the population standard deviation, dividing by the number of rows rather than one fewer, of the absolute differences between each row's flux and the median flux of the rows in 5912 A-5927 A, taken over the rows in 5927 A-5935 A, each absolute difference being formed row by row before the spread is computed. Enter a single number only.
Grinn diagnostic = 0.19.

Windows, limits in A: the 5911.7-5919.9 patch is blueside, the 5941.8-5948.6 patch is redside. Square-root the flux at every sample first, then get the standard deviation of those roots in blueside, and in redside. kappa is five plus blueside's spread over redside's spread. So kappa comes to 5.9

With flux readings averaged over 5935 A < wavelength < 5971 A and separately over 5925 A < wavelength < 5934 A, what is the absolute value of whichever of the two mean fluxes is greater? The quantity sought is 11.2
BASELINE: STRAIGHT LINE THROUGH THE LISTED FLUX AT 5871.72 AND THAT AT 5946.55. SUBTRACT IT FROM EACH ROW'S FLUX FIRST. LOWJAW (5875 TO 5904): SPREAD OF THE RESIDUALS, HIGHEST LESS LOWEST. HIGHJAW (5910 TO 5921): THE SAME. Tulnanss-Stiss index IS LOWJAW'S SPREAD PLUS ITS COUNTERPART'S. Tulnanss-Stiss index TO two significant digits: 4.7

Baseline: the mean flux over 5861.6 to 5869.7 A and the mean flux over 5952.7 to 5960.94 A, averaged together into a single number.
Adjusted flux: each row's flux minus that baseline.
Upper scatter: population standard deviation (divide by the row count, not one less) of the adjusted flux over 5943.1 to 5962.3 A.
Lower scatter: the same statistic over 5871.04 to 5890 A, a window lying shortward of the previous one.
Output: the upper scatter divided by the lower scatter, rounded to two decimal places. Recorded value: 0.51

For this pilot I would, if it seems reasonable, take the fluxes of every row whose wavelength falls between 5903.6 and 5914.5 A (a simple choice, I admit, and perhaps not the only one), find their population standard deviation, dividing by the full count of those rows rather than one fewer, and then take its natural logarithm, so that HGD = -1.1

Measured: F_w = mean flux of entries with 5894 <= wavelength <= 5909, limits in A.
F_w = 10.0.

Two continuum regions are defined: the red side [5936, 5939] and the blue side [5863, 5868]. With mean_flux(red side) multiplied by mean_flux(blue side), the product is 125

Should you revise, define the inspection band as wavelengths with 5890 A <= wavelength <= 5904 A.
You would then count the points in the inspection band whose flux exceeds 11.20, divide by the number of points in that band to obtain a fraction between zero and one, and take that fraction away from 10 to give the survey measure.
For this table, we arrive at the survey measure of 10.0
